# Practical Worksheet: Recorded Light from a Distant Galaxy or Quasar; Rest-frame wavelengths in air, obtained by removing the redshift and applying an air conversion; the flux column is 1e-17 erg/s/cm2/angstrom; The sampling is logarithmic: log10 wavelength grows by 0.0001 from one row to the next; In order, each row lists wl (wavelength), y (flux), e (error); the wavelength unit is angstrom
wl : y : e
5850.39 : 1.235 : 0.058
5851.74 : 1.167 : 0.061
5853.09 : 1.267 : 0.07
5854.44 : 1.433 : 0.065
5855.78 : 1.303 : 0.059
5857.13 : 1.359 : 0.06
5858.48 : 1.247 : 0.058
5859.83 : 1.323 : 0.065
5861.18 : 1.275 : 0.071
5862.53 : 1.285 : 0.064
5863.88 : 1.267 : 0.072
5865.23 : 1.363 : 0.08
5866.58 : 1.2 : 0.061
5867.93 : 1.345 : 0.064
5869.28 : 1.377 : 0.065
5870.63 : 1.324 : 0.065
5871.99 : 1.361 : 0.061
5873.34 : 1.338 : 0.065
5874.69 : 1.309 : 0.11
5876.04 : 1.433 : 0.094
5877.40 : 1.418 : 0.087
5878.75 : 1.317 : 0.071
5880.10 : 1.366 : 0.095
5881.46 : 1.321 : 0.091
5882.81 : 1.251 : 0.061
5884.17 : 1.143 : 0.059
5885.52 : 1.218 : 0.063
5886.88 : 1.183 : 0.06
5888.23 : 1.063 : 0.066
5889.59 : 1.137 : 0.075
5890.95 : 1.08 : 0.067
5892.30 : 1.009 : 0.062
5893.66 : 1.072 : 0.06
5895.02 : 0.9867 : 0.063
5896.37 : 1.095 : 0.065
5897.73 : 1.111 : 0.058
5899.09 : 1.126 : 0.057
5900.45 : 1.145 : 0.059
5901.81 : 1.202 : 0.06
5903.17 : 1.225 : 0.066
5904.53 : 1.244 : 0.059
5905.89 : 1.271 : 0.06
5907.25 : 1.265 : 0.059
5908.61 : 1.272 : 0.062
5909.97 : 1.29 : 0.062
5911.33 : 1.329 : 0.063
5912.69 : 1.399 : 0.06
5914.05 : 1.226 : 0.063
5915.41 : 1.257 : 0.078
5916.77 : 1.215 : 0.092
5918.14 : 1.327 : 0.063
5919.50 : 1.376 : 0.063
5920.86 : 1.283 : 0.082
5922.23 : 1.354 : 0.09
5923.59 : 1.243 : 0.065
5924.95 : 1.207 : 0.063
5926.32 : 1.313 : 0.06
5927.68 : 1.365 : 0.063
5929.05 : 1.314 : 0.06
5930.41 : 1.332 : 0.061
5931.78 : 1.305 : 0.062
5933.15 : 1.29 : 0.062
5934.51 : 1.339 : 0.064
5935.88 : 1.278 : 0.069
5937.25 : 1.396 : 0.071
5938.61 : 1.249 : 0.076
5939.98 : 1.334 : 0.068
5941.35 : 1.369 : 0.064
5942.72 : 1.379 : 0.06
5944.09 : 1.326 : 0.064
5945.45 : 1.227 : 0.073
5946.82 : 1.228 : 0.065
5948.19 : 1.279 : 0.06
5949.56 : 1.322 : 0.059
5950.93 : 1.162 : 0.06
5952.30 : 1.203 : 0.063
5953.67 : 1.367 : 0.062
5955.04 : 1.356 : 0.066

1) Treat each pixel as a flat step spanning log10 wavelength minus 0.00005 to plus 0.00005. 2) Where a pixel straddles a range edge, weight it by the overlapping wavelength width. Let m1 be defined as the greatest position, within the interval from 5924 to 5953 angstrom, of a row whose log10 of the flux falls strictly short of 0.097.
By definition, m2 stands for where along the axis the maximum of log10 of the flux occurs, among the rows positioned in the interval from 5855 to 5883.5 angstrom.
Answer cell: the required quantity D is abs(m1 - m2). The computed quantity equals 76.3 angstrom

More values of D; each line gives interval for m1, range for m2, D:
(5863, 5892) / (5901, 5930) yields 21.7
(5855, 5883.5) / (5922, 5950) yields 70.7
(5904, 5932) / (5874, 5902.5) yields 48.9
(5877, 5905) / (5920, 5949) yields 32.7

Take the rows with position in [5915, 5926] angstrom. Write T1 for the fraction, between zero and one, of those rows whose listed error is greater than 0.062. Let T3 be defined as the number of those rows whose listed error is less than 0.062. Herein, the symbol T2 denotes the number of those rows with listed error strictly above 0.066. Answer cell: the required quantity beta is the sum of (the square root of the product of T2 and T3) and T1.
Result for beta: 1.00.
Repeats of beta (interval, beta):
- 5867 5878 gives 2.61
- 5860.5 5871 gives 2.61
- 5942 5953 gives 2.50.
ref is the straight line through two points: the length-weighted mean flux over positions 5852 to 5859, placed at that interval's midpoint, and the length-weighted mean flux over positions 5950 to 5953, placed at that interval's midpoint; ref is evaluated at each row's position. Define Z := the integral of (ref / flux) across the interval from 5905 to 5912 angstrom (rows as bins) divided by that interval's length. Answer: 0.97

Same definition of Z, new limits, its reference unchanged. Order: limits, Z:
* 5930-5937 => 0.93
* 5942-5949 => 0.94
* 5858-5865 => 1.02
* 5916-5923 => 0.94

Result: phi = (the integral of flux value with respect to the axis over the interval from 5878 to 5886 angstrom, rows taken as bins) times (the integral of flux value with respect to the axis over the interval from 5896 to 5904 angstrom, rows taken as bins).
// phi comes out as 94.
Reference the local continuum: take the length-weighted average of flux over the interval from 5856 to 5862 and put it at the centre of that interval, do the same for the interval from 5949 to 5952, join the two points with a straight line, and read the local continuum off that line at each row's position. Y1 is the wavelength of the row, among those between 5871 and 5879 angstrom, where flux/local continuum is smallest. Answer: 5874.69 angstrom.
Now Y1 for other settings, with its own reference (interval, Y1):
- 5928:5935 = 5933.15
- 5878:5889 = 5888.23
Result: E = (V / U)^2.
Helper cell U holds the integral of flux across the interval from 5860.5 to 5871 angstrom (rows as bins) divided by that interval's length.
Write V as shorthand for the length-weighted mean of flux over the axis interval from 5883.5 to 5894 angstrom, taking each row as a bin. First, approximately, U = 1.30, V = 1.11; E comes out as 0.73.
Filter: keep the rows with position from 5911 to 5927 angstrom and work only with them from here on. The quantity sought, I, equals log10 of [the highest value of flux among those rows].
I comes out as 0.146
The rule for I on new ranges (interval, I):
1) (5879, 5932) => 0.146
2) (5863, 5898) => 0.156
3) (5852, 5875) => 0.156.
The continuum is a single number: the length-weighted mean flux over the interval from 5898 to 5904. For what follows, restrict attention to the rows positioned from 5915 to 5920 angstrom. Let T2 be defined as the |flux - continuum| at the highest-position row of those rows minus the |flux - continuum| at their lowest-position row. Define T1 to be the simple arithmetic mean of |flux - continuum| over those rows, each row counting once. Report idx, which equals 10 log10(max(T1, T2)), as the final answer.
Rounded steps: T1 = 0.123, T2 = 0.12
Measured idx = -9.1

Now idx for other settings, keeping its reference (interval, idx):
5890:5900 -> -9.9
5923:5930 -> -9.3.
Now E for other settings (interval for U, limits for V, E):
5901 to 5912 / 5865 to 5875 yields 1.11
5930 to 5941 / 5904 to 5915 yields 0.96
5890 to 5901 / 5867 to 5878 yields 1.59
